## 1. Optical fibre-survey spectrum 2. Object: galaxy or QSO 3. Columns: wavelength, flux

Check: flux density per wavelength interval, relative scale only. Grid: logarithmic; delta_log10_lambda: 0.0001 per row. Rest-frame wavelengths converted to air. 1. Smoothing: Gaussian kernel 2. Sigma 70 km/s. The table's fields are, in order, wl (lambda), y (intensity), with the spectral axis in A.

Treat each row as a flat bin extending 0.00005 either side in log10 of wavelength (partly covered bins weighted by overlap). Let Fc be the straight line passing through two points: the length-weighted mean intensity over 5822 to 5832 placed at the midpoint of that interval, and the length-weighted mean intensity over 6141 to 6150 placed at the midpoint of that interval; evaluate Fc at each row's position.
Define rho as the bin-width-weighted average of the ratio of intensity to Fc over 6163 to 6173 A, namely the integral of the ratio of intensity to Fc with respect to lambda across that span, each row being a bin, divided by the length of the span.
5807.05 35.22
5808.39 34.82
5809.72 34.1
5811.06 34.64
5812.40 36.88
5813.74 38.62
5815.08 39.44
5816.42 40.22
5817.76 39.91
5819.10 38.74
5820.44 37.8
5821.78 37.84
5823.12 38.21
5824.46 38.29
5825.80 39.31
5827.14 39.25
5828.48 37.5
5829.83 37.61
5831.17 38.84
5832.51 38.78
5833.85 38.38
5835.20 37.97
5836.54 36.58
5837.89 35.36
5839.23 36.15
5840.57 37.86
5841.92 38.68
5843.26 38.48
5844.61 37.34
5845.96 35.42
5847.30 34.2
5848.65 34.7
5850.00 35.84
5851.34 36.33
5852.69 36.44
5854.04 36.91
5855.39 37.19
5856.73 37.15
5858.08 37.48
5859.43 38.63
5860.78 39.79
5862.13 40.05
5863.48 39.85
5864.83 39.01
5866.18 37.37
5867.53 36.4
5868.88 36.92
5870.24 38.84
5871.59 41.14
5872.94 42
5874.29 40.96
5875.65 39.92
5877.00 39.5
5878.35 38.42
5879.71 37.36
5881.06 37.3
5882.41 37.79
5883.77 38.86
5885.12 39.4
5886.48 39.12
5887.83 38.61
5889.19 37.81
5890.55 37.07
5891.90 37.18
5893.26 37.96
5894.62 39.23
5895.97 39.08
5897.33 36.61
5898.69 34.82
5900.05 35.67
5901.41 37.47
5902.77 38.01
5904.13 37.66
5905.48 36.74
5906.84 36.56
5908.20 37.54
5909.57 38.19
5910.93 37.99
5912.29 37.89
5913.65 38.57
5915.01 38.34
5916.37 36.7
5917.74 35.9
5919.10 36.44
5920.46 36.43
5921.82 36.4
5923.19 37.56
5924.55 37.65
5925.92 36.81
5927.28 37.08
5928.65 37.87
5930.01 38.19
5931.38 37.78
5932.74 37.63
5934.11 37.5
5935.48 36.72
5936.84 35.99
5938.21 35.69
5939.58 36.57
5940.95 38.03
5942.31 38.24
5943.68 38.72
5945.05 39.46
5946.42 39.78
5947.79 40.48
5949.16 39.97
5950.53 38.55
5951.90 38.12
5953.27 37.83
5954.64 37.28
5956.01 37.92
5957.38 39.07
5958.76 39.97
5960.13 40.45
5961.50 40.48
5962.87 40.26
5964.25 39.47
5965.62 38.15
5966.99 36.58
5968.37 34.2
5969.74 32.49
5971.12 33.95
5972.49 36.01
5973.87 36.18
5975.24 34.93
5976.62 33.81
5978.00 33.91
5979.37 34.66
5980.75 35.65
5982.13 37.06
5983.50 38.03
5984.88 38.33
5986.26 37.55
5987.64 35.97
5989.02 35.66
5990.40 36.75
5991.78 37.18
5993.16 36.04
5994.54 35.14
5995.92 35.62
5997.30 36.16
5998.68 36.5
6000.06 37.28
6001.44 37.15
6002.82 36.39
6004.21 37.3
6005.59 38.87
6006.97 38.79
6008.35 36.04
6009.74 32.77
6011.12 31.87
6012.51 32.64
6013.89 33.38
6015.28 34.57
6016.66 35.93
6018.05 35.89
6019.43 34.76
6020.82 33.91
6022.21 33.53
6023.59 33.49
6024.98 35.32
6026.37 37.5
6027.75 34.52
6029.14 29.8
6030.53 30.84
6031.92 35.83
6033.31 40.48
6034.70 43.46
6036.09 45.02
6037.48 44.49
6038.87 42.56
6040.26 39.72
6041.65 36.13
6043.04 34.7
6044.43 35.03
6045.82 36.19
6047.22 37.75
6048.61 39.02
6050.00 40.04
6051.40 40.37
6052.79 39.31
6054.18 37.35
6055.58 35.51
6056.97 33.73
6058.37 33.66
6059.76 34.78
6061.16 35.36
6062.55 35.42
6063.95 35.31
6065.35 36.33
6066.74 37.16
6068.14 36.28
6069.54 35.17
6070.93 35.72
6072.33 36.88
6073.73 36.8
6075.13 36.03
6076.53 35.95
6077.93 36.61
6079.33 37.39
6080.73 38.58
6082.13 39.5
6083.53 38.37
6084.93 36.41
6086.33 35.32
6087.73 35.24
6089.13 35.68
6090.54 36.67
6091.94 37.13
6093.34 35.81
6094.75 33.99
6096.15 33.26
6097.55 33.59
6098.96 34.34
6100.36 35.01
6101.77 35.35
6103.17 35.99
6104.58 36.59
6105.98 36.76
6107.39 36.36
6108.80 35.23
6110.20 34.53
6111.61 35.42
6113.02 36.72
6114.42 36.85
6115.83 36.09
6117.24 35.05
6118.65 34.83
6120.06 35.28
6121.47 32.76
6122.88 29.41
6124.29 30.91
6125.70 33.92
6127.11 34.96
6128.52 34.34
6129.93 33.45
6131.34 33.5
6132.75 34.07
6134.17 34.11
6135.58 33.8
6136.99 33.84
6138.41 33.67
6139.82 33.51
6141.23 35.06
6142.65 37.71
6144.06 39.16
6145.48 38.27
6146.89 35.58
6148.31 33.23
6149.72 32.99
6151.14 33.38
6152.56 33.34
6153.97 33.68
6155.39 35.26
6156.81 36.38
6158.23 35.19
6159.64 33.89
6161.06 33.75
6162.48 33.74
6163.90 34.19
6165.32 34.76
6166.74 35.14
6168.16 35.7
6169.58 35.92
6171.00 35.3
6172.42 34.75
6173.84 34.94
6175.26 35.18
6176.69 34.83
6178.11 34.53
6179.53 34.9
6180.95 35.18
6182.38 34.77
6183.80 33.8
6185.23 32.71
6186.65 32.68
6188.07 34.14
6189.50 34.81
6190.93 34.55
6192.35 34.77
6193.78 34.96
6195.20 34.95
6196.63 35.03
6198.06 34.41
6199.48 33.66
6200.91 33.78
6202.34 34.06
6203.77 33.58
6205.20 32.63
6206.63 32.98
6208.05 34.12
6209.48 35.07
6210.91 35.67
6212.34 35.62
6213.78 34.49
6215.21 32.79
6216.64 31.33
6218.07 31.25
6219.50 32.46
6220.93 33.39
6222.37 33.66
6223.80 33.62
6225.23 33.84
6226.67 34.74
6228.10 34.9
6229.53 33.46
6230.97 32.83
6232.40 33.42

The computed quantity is 0.97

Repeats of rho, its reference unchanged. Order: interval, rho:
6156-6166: 0.96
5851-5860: 0.97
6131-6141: 0.93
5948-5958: 1.03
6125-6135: 0.94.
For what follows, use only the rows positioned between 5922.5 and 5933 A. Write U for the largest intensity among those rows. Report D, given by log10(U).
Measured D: 1.582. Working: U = 38.19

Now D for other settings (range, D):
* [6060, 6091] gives 1.597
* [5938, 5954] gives 1.607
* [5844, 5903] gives 1.623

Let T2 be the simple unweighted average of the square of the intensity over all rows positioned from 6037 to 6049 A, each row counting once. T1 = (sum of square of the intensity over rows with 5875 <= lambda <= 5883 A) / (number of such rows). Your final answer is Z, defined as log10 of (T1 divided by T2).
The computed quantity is 0.00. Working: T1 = 1474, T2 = 1485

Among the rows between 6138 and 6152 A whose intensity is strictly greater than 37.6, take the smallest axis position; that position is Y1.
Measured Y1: 6142.65 A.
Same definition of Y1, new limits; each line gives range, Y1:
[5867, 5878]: 5870.24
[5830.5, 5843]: 5831.17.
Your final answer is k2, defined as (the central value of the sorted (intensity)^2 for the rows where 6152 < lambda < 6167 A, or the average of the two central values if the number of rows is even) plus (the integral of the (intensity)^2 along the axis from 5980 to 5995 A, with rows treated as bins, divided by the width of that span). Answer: 2515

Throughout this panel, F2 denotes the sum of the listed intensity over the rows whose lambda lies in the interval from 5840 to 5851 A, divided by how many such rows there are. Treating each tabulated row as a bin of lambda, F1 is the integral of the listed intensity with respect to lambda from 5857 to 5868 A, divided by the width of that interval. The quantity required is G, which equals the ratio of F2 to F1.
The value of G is 0.95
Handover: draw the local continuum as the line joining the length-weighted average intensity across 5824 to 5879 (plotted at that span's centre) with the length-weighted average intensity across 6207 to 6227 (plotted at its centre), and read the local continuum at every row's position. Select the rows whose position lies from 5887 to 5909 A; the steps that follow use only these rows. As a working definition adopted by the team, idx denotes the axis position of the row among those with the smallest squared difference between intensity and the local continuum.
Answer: 5901.41 A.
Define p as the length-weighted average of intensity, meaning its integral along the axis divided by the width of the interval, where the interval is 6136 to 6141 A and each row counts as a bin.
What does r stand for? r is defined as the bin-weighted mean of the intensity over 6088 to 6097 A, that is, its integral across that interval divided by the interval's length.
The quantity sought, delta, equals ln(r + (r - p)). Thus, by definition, 3.61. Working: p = 33.8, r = 35.4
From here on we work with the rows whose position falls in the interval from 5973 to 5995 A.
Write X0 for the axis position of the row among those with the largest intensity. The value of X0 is 5984.88 A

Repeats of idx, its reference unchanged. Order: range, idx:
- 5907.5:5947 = 5927.28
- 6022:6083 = 6031.92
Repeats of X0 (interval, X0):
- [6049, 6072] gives 6051.40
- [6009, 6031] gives 6026.37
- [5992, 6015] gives 6005.59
